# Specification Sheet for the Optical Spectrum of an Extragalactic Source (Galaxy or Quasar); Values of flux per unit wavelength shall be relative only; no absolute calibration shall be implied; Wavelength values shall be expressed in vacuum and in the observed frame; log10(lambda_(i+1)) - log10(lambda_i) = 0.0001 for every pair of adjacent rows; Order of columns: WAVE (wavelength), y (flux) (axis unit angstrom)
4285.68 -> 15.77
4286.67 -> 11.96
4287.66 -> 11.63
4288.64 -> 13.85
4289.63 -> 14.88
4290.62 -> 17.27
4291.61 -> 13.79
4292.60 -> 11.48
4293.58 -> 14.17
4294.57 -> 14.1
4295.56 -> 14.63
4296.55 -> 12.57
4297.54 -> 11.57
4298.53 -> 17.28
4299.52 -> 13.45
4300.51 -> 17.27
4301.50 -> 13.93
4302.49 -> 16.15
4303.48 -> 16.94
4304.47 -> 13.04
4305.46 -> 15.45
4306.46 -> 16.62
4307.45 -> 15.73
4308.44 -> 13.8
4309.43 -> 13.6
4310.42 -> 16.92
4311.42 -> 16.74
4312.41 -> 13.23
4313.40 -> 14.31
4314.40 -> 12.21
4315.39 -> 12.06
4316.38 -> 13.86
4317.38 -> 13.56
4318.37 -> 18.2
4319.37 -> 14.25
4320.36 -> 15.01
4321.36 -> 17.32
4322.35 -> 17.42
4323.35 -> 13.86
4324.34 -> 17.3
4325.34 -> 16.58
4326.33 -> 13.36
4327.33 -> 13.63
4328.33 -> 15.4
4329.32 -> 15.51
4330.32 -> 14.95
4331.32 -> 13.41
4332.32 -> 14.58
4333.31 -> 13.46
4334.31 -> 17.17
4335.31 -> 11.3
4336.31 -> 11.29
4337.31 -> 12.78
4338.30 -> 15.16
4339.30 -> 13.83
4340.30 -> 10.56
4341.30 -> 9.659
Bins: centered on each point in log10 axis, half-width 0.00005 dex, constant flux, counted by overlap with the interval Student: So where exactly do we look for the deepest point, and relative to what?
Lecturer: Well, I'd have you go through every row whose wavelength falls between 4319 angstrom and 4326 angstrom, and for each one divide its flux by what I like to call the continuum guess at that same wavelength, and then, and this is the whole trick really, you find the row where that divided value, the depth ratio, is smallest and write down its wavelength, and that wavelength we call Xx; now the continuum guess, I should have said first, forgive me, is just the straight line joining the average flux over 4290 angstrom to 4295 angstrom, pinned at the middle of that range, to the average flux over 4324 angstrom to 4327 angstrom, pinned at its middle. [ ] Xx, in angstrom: 4323.35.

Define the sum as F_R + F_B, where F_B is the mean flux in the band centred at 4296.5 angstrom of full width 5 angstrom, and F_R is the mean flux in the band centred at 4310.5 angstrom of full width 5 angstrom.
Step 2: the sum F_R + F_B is 28.9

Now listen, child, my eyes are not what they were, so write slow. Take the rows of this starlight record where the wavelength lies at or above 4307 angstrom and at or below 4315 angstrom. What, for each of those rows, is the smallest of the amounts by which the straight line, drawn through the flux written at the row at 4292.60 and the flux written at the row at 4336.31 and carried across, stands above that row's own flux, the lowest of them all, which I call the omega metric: -5.52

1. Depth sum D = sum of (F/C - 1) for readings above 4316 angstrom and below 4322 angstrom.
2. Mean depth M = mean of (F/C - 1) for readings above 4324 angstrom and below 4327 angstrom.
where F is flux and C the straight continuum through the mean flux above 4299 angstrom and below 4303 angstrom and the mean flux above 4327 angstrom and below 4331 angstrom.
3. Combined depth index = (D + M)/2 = 0.10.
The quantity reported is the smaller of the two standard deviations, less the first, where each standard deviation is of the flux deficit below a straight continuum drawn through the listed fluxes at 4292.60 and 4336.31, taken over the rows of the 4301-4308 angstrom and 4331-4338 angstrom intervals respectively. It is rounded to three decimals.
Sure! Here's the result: 0.000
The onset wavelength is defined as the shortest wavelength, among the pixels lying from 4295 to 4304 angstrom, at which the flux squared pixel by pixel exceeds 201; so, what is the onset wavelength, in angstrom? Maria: 4295.56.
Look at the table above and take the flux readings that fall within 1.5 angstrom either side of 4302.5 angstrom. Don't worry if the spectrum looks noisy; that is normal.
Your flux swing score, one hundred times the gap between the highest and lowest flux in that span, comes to 301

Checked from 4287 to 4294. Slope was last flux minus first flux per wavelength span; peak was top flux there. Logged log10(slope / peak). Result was -1.60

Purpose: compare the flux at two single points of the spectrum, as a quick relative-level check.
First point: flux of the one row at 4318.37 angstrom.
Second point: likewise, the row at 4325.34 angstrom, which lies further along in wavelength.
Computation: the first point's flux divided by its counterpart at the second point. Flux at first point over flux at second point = 1.10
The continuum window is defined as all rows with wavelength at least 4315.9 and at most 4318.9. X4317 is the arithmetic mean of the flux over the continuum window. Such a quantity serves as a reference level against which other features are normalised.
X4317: 15.2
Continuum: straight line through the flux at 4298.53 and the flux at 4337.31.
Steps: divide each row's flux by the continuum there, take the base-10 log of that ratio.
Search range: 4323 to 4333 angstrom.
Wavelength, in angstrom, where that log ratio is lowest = 4326.33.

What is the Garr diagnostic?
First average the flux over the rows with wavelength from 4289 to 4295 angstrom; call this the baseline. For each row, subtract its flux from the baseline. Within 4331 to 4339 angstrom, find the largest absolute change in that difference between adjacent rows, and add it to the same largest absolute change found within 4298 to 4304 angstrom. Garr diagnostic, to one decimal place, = 9.7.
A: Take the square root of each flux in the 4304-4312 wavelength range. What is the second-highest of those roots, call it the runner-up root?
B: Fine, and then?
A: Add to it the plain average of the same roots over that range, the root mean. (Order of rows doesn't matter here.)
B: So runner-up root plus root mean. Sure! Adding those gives 7.99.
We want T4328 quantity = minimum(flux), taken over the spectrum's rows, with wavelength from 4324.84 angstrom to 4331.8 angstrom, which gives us 13.36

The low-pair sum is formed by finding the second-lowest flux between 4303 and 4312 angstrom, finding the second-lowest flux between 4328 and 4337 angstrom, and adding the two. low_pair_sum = 24.9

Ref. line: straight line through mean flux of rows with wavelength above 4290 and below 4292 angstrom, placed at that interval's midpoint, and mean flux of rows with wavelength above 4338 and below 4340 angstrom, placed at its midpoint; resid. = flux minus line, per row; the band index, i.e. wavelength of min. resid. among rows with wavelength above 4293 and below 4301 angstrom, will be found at 4297.54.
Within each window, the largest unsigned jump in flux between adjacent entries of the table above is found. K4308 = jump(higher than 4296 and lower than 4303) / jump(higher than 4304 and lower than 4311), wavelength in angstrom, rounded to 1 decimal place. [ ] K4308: 1.7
